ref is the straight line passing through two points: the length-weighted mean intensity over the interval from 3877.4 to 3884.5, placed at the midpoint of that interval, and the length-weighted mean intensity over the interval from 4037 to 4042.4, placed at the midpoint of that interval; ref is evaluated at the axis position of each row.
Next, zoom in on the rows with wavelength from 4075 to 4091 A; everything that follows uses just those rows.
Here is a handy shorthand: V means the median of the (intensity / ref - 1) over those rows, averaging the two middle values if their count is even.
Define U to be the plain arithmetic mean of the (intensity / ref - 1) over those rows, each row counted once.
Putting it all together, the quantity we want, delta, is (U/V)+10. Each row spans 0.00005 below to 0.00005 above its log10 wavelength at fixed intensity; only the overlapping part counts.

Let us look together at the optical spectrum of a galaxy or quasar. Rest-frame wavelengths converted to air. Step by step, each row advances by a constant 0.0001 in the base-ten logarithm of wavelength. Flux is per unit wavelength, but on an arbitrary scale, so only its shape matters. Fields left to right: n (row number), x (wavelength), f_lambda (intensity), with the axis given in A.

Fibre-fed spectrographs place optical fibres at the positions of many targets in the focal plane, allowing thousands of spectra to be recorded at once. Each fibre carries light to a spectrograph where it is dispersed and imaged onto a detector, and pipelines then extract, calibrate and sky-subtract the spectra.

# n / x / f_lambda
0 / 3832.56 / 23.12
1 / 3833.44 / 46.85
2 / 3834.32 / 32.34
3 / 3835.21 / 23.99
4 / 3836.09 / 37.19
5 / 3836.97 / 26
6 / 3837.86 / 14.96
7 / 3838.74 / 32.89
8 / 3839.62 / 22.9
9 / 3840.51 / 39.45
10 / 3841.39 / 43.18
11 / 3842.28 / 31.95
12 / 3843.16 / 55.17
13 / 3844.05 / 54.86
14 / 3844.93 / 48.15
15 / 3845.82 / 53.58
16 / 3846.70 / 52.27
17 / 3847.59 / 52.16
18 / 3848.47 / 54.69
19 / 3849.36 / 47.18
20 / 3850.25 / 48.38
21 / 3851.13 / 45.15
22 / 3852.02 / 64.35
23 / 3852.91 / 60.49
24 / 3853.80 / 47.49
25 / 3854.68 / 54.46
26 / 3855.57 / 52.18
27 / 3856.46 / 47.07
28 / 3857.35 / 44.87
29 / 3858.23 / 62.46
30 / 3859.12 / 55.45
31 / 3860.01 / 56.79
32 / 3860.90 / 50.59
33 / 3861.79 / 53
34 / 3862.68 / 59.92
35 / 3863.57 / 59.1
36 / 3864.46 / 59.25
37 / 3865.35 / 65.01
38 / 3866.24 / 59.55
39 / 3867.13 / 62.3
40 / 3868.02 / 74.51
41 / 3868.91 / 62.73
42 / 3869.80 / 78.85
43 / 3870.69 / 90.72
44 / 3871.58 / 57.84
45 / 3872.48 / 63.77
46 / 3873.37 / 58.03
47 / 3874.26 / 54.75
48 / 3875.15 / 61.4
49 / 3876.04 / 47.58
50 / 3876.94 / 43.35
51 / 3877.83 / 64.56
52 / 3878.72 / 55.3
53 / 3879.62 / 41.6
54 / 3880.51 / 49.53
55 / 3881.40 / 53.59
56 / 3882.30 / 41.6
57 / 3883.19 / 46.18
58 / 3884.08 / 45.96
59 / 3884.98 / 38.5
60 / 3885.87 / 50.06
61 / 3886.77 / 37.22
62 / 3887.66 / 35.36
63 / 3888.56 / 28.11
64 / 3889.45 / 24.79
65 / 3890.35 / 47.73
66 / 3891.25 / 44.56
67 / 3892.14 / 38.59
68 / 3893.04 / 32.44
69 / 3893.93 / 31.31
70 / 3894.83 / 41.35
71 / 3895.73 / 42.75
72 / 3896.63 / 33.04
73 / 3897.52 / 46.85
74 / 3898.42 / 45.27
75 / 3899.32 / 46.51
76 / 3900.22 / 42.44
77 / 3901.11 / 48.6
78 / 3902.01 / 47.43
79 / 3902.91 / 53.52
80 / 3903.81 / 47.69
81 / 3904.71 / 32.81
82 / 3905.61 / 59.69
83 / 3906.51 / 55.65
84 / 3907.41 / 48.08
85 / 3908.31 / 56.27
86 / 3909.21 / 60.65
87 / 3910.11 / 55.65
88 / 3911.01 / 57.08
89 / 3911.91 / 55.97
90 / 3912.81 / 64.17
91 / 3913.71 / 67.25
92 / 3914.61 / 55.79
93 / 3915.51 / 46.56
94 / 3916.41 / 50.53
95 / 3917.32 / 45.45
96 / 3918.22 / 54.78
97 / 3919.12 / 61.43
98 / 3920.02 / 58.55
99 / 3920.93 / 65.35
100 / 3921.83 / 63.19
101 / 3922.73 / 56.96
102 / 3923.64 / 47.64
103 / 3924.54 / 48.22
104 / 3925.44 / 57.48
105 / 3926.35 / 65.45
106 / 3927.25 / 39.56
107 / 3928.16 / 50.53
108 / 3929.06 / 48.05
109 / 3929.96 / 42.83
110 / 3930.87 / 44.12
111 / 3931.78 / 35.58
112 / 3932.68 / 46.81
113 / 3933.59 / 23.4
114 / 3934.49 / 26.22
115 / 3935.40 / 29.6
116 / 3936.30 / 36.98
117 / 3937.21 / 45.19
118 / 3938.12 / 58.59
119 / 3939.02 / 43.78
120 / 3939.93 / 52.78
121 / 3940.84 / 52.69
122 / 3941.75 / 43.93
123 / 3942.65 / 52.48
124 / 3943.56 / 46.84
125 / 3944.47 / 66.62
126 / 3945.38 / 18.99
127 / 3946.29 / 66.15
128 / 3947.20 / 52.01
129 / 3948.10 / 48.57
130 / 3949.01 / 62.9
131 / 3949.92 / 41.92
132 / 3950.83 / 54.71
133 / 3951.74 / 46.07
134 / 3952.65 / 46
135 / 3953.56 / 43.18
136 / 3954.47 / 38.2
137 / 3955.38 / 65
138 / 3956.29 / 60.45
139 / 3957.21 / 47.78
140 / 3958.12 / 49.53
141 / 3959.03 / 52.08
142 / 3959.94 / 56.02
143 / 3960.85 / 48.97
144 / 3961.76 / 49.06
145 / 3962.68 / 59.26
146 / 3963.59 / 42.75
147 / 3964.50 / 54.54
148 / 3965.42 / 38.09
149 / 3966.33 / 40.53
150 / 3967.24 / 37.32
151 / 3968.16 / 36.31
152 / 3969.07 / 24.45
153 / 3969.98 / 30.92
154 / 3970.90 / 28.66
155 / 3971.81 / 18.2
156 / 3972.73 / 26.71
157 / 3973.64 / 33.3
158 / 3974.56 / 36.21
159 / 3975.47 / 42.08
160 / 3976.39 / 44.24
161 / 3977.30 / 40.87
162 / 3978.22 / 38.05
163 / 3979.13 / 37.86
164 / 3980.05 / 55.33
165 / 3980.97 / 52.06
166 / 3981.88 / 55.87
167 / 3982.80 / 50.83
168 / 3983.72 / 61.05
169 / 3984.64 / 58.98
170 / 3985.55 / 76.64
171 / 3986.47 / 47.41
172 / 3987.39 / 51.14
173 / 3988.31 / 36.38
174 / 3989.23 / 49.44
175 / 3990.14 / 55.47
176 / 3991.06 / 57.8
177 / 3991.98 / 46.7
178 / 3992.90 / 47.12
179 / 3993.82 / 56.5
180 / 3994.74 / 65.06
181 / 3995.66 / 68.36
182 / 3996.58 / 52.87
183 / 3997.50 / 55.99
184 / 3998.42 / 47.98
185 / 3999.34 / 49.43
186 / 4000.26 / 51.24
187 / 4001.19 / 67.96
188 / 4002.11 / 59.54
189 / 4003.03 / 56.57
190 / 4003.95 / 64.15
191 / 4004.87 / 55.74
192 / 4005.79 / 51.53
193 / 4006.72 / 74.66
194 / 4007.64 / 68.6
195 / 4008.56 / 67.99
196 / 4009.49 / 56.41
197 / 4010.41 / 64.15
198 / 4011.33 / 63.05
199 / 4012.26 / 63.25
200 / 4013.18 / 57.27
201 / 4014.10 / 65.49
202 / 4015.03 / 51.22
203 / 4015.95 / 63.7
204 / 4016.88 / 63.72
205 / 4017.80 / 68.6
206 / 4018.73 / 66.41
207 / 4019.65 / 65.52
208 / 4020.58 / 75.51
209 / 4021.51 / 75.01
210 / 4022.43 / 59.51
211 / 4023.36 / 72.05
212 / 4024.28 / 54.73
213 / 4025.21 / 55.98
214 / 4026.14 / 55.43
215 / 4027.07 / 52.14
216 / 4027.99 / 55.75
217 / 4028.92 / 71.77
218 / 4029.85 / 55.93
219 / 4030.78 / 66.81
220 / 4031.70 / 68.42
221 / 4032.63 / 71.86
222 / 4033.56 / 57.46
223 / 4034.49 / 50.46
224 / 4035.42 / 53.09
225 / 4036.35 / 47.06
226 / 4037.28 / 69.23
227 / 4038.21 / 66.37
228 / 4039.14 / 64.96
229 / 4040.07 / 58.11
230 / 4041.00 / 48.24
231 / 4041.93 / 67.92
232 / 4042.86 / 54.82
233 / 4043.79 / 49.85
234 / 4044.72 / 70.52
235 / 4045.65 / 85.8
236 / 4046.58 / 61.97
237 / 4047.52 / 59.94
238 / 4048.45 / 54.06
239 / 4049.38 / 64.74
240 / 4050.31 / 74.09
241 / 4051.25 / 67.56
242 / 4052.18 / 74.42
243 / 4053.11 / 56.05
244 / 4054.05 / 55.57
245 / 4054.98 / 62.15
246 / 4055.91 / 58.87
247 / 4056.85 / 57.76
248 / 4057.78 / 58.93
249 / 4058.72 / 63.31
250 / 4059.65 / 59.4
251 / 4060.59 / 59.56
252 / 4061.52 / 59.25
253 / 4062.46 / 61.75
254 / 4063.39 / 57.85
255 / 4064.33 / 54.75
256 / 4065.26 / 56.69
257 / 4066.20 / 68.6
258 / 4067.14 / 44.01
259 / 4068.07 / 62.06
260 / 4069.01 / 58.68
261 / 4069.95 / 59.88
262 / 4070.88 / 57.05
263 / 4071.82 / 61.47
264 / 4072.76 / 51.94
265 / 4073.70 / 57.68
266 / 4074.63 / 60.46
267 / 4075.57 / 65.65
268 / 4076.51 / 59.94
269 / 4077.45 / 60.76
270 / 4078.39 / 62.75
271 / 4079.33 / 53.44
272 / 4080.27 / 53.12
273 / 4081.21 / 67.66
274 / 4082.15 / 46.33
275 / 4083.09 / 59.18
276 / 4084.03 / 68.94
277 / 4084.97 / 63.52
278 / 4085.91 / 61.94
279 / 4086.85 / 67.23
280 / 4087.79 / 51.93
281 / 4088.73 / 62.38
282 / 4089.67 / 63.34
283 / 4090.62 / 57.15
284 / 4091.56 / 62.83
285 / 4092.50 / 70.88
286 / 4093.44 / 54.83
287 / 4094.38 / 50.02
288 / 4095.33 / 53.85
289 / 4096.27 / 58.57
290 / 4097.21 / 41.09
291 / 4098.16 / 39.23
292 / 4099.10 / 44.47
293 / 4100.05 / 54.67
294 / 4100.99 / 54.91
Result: 11.4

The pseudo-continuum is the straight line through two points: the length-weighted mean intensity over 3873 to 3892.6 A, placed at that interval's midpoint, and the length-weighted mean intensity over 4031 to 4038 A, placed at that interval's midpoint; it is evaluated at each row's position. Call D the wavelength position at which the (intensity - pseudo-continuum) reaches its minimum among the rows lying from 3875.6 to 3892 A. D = 3889.45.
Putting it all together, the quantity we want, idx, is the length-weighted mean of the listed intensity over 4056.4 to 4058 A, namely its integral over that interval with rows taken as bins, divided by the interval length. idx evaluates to 58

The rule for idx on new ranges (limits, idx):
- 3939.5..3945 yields 52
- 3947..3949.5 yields 55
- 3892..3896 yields 37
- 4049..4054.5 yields 65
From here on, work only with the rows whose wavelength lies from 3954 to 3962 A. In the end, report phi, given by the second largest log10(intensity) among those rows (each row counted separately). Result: 1.78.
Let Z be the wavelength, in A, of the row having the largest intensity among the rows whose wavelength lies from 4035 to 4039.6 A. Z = 4037.28 A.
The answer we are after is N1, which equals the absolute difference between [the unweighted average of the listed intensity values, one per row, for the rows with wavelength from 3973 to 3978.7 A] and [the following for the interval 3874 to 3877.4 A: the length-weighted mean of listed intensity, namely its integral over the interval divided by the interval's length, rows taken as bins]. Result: 13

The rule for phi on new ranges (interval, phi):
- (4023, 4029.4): 1.86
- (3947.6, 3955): 1.74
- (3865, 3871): 1.90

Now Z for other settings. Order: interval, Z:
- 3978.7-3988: 3985.55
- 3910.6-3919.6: 3913.71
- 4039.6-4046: 4045.65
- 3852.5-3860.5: 3858.23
